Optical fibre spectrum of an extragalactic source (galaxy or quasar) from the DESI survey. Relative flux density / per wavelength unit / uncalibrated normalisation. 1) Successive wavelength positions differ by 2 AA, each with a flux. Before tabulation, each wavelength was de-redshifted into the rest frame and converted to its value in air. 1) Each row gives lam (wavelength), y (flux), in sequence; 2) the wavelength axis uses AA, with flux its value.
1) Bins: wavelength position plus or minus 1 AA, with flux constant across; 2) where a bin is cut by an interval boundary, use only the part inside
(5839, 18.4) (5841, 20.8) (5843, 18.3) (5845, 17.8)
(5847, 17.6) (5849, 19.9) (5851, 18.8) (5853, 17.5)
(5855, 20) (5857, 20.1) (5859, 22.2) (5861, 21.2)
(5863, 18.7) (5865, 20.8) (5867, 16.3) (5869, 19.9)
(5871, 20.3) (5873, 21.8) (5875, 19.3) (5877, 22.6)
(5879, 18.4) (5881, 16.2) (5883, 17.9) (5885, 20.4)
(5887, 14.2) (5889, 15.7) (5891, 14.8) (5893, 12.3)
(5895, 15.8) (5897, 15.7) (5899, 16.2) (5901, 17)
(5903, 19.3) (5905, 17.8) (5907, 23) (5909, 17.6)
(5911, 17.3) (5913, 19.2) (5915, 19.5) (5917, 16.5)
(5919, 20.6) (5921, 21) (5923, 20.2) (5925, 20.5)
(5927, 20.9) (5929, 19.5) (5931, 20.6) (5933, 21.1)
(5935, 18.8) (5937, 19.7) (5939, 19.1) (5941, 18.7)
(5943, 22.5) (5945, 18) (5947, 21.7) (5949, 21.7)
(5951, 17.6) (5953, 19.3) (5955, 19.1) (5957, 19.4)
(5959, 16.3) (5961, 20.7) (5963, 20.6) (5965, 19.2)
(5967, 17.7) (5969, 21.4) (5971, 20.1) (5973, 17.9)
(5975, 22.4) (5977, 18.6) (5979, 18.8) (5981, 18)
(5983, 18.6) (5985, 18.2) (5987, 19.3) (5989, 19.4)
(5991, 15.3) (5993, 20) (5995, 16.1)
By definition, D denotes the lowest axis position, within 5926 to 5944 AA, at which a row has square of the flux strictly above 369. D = 5927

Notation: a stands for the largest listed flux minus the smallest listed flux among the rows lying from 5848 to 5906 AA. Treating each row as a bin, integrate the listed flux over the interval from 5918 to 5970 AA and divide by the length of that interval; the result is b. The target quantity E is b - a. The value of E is 9.5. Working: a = 10.3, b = 19.8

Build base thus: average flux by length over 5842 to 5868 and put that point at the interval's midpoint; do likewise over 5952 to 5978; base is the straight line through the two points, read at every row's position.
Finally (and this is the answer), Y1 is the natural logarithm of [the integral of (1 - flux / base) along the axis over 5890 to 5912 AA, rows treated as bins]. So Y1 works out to 1.0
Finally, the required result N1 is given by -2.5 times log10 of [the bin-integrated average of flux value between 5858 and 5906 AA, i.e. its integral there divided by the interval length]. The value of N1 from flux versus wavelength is -3.15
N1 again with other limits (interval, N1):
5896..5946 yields -3.21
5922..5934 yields -3.28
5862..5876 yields -3.23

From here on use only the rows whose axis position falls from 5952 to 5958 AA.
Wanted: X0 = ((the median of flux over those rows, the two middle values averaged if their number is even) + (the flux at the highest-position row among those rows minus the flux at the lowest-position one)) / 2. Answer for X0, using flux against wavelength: 9.7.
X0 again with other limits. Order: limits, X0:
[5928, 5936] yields 9.7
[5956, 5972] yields 10.2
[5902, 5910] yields 8.4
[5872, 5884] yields 7.5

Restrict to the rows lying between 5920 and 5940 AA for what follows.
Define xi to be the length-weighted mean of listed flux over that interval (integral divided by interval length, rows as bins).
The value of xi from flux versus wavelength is 20.1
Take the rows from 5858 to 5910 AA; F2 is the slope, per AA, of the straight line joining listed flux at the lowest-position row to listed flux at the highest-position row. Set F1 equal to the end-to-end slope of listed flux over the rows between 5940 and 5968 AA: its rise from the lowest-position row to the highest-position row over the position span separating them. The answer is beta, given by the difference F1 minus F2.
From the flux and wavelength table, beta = 0.05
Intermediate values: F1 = -0.038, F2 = -0.09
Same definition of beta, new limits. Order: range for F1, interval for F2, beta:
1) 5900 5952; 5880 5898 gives 0.04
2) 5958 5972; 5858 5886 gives 0.39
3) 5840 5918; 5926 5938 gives 0.06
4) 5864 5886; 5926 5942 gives 0.14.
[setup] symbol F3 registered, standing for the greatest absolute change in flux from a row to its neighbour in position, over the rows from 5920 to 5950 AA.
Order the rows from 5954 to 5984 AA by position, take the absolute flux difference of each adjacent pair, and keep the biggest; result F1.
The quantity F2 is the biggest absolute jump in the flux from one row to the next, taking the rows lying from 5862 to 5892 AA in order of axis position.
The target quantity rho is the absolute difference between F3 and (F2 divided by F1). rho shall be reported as 3.1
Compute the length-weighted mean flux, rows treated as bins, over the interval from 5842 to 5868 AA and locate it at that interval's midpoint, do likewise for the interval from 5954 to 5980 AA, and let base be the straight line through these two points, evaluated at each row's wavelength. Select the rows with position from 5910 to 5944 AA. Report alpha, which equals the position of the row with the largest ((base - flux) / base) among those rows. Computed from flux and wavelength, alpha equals 5917 AA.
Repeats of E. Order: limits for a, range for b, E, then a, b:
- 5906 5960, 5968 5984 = 12.8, 6.7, 19.5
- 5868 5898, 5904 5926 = 9.1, 10.3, 19.4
